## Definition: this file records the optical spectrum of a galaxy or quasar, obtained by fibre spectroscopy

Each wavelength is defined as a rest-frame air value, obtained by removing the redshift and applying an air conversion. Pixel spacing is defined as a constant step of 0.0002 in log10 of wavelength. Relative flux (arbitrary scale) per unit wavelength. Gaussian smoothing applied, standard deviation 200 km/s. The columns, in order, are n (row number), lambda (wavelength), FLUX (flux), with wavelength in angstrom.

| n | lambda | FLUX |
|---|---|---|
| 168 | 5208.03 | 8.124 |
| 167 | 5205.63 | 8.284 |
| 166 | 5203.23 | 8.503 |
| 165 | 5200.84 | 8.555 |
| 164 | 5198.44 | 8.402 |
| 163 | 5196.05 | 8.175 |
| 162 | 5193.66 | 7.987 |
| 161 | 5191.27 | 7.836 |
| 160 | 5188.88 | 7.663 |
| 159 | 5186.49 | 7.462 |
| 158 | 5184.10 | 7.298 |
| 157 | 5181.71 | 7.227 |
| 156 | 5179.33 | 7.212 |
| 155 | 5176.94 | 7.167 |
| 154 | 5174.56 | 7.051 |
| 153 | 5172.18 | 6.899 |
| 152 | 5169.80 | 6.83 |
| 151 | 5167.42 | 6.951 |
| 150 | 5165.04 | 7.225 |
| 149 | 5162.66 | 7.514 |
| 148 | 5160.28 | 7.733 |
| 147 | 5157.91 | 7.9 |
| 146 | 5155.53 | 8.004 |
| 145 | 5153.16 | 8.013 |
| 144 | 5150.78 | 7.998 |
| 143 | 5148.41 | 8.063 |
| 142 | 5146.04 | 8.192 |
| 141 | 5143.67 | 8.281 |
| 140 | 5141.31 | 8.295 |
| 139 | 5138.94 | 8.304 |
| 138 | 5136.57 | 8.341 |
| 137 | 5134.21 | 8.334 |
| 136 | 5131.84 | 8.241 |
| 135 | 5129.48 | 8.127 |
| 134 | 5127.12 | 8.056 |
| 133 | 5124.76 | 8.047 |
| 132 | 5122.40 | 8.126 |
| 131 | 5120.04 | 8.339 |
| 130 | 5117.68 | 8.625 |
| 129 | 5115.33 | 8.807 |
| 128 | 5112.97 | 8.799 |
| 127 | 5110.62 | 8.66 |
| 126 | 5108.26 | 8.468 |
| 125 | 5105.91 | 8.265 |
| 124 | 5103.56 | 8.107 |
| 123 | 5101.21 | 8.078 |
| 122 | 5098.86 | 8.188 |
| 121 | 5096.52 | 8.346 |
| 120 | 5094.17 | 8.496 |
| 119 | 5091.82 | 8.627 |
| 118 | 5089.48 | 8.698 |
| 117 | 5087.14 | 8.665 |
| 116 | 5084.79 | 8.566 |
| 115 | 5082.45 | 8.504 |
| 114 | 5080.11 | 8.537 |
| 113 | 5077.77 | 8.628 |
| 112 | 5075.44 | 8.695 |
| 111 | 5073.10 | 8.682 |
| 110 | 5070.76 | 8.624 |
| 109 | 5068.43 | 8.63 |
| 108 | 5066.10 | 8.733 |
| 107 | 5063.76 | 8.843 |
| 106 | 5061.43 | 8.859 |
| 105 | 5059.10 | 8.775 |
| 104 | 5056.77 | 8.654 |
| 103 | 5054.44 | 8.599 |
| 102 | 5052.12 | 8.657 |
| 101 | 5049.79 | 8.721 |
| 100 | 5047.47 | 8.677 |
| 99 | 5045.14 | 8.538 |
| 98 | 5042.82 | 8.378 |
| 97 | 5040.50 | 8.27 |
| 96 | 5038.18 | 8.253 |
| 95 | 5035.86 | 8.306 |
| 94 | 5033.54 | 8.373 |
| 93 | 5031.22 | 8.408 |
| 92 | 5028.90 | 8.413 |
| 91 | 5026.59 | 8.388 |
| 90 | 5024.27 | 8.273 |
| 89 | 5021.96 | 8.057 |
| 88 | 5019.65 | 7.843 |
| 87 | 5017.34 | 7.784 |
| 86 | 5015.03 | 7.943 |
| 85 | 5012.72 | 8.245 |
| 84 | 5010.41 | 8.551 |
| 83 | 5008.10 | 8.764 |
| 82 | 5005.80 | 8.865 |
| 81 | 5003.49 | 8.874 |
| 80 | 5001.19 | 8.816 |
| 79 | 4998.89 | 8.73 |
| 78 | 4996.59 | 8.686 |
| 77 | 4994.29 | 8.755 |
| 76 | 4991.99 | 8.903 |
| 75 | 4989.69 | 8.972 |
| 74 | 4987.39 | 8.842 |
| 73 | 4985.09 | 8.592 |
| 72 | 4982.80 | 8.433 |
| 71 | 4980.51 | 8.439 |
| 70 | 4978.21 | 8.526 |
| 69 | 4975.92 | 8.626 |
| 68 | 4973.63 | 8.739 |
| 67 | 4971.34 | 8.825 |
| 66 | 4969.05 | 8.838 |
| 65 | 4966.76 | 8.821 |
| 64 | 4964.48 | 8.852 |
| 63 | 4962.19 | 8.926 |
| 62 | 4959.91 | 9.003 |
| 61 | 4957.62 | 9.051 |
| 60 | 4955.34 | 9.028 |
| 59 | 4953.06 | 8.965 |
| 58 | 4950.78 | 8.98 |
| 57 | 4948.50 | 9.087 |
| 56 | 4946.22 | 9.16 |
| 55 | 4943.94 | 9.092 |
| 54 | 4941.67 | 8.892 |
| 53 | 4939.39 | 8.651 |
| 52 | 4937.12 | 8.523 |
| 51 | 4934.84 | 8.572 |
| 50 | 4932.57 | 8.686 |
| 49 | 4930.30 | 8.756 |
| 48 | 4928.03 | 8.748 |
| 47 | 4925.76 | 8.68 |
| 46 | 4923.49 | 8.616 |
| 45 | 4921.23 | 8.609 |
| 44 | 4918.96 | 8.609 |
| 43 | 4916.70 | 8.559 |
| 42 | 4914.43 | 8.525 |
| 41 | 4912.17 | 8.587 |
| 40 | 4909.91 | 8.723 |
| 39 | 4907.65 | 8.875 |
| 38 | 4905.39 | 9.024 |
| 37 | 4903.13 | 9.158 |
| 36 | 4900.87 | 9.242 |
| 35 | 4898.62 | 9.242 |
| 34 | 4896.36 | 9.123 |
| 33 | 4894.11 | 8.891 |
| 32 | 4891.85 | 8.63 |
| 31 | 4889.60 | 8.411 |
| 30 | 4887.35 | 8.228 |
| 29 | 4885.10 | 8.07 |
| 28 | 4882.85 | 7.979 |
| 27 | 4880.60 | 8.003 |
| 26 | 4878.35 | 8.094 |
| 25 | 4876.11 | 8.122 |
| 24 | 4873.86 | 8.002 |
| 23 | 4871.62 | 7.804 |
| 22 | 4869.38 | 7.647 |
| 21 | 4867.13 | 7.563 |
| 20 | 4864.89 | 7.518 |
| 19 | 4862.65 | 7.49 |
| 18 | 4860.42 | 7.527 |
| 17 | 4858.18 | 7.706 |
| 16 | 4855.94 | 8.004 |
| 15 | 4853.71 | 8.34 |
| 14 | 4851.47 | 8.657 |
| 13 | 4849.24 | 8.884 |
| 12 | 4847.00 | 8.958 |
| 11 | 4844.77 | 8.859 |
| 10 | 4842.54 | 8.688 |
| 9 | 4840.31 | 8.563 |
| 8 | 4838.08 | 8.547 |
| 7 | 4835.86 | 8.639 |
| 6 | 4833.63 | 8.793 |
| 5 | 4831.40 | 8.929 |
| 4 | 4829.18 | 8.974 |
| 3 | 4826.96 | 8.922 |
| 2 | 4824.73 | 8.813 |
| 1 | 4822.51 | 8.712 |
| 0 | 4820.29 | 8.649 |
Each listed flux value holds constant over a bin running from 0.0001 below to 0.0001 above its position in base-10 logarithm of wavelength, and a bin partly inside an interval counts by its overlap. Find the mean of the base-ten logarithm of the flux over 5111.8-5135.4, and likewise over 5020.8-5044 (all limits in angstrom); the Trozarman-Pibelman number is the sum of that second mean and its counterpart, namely 1.84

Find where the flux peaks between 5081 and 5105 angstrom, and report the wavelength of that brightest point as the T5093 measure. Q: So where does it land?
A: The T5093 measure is 5089.48 angstrom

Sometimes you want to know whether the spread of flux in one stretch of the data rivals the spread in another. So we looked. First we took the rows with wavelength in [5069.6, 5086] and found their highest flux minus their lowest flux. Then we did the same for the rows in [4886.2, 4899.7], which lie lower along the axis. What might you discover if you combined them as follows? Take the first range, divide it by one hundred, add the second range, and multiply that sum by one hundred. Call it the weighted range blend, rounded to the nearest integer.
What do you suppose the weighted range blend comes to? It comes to 102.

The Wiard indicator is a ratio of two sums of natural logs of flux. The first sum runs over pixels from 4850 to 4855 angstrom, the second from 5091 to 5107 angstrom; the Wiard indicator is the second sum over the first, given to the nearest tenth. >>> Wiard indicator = 3.5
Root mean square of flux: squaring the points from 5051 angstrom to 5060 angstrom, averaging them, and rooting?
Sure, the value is 8.67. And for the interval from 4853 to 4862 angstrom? 7.90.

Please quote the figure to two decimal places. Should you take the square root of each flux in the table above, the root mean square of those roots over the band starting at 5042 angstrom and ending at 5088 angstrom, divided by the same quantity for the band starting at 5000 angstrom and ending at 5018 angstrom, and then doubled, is 2.02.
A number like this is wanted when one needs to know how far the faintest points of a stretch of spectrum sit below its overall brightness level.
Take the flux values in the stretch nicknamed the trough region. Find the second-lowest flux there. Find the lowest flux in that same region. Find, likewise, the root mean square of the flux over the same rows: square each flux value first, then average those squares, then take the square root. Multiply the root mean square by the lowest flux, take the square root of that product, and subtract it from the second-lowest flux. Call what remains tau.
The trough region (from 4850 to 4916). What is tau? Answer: -0.38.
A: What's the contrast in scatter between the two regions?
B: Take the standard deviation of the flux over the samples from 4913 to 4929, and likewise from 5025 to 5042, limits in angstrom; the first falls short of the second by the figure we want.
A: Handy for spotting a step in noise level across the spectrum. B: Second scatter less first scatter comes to -0.01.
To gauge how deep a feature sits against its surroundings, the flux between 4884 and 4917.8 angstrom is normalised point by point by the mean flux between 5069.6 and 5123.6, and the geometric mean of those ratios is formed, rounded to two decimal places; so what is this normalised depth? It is 1.03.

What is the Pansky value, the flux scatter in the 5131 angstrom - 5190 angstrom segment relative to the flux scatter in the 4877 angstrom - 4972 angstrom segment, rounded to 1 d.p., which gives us 1.6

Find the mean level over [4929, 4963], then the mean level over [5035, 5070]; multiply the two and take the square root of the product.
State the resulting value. 8.74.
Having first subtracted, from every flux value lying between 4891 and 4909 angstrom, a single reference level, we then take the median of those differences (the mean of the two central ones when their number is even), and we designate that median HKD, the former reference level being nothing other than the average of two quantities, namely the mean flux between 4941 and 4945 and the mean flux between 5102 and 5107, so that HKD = 0.48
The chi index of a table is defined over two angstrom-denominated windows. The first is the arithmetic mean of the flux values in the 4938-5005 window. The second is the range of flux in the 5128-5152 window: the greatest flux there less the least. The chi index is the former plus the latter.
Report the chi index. 9.2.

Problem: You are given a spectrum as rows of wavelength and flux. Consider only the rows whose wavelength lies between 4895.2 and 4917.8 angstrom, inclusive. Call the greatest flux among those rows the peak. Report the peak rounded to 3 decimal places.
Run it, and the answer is 9.242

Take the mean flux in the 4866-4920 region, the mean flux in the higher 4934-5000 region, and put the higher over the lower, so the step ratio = 1.04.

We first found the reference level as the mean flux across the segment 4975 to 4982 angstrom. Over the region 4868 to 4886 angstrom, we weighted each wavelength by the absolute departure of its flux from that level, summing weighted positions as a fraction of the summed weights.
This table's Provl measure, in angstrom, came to 4876.3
